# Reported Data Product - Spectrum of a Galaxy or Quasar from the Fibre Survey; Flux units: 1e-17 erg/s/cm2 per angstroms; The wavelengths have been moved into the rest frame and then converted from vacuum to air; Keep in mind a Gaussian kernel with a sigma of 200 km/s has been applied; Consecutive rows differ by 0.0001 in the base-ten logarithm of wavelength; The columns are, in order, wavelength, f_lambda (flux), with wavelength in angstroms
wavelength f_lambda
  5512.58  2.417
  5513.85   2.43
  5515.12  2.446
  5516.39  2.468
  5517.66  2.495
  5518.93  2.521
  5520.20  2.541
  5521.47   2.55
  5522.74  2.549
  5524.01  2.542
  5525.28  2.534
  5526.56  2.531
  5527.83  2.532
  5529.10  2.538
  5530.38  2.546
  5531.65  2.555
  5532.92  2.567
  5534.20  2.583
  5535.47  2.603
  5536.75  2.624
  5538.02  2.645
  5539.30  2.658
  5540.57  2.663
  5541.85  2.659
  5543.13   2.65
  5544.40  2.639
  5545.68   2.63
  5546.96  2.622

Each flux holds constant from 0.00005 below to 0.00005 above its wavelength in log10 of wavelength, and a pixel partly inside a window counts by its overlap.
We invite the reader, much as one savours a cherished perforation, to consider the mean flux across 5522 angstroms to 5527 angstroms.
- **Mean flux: 2.54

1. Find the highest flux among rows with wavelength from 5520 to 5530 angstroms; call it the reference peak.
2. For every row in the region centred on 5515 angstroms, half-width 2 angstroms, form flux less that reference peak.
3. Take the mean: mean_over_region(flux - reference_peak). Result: -0.10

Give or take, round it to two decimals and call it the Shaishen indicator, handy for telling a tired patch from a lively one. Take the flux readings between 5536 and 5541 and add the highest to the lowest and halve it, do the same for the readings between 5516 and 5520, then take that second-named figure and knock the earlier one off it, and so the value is -0.15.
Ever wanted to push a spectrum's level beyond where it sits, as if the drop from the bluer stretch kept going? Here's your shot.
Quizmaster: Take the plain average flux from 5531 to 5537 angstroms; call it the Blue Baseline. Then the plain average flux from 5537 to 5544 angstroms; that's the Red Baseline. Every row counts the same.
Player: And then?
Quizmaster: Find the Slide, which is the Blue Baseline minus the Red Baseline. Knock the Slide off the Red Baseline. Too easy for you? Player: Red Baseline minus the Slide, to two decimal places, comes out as 2.72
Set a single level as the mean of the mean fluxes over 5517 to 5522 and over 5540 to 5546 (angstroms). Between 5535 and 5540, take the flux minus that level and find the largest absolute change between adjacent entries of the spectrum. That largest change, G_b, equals 0.0210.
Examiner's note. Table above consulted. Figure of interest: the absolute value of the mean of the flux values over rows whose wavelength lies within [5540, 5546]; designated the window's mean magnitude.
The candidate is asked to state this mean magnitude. 2.65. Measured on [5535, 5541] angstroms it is 2.64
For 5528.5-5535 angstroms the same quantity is 2.56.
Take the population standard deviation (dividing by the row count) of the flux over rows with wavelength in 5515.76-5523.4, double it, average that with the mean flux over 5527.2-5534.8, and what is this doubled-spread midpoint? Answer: 1.31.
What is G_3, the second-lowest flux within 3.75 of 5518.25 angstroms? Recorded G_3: 2.468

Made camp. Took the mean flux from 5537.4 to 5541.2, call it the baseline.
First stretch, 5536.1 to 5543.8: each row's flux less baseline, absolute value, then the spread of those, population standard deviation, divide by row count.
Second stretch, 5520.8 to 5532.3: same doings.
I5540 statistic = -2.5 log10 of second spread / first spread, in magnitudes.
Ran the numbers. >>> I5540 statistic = 0.2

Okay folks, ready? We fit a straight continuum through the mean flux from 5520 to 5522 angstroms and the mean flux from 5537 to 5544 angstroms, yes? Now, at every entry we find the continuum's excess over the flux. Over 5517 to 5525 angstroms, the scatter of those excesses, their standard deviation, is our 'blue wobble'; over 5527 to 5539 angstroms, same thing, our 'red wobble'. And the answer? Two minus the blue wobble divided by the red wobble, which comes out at 1.4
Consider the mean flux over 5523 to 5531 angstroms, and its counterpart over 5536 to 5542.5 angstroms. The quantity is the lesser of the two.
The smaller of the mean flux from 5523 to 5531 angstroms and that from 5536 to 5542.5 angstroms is 2.54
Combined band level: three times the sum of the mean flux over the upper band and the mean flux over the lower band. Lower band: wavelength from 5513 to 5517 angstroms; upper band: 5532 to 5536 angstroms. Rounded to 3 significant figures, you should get 15.1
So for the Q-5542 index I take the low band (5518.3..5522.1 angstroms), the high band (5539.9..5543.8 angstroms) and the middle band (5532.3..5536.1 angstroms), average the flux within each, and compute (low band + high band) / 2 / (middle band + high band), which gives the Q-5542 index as 0.496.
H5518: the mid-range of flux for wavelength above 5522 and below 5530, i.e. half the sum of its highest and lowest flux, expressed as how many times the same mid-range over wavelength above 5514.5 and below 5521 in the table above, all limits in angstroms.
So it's 1.019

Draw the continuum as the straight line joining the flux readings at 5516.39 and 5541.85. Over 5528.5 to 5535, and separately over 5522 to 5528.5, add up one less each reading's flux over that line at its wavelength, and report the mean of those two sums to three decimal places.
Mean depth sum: 0.021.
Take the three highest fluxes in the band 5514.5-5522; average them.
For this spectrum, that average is 2.54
